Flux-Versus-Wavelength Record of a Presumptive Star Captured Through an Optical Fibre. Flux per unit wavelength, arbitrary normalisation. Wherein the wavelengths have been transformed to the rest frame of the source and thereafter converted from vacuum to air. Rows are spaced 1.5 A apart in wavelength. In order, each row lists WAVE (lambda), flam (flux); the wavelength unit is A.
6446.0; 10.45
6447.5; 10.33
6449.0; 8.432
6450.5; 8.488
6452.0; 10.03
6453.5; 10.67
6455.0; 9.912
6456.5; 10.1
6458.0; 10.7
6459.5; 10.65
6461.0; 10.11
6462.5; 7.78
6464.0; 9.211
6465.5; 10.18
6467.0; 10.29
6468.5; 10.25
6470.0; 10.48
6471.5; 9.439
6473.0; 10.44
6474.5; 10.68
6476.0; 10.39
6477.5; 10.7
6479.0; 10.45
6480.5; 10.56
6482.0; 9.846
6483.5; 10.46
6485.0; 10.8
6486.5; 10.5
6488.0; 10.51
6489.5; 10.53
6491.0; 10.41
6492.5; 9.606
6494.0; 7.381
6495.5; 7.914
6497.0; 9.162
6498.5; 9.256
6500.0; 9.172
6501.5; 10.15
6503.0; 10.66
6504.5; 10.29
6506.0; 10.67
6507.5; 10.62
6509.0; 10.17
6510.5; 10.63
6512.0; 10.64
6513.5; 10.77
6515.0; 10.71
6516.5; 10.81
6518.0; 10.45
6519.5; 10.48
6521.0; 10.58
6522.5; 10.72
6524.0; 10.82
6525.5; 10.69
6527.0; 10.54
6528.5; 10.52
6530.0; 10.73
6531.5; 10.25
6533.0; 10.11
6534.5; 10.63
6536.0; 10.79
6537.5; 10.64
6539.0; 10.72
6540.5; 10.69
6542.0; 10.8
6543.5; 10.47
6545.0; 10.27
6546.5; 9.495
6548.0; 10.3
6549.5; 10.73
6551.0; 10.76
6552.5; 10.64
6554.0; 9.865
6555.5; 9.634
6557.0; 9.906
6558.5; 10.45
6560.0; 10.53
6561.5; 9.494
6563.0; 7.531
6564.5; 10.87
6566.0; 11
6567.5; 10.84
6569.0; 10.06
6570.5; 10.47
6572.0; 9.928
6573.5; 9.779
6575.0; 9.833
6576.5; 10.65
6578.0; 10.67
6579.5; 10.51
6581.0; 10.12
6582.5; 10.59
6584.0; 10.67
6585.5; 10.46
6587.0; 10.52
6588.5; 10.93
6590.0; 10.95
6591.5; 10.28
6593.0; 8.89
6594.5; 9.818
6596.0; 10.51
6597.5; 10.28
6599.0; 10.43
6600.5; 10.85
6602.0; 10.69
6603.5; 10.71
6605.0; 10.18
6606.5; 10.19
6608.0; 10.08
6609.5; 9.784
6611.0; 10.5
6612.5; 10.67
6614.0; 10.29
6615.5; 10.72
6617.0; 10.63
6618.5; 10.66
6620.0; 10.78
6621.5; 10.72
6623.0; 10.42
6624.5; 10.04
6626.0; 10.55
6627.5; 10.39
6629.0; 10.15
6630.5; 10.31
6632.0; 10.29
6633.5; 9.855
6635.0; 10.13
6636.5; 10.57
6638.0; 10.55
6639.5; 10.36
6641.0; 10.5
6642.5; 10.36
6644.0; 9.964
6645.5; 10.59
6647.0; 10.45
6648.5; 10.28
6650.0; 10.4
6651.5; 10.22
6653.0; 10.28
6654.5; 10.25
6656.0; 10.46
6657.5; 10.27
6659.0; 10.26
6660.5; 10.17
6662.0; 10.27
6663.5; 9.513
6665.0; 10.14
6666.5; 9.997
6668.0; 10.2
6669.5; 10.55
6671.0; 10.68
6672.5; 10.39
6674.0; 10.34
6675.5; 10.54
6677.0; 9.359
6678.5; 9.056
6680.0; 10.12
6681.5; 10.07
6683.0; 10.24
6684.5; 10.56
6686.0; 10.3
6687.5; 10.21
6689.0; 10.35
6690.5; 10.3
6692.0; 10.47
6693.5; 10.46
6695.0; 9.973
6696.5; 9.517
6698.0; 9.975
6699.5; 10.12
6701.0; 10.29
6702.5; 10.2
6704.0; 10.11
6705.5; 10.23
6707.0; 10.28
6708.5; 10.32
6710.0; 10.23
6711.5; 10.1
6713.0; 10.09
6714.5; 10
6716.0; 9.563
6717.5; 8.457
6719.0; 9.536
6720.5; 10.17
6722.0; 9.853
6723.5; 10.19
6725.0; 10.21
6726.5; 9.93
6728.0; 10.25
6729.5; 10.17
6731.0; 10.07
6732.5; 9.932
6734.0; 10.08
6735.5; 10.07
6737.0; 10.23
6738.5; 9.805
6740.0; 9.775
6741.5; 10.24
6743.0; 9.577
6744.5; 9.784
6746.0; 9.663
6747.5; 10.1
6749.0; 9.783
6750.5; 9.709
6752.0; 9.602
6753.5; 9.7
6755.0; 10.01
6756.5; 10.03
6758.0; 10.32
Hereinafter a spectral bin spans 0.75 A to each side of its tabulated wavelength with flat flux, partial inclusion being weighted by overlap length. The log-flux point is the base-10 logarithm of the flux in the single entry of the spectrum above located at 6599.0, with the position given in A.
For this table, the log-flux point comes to 1.02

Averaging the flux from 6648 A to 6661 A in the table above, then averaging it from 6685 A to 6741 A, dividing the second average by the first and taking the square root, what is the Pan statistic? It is 0.99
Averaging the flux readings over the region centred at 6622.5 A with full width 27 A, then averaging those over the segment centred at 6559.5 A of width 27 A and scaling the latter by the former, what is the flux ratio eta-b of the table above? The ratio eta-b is 0.98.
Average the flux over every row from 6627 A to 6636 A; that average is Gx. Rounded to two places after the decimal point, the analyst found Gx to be 10.19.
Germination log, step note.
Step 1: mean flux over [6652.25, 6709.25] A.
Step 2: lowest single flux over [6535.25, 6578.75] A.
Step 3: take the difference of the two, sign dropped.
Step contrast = 2.6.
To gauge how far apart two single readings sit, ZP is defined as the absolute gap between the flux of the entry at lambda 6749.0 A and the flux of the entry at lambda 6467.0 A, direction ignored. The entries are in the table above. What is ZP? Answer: 0.51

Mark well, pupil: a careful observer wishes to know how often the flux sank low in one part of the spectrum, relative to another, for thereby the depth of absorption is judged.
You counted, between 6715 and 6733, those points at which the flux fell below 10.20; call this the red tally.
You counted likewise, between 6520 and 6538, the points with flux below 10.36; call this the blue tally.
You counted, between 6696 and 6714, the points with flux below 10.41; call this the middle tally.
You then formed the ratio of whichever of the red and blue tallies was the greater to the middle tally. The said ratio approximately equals 0.83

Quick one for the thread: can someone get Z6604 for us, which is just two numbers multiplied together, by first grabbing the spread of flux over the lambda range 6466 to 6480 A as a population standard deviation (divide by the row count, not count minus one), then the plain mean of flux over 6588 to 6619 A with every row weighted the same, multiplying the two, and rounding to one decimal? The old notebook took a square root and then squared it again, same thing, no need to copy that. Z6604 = 3.6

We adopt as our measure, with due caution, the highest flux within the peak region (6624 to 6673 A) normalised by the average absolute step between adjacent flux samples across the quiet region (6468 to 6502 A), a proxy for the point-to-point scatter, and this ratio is 20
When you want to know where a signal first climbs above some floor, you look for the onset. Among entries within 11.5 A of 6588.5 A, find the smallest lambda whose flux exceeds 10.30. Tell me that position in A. 6578.0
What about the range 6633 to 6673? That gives 6636.5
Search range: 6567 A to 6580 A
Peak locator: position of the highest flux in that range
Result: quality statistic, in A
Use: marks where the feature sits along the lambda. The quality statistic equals 6567.5 A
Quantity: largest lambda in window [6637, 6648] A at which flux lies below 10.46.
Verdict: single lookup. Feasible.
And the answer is 6647.0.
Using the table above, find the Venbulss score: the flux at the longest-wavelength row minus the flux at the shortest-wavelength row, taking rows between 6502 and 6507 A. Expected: 0.01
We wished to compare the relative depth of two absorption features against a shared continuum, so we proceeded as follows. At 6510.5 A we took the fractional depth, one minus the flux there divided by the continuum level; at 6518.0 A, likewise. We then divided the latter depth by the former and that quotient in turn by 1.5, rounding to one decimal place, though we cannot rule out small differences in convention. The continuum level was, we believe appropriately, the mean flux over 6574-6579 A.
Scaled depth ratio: 0.2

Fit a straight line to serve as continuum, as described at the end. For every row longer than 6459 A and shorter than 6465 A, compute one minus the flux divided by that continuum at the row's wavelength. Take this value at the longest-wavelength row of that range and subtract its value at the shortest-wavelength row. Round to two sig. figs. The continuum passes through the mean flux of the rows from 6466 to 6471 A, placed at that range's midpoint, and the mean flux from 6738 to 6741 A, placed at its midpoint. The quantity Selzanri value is 0.14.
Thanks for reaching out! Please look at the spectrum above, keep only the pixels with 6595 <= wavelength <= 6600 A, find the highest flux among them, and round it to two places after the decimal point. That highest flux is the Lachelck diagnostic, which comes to 10.51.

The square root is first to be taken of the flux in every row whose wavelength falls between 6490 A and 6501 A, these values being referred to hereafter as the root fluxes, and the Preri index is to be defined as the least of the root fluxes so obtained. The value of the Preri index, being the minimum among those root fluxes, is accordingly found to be 2.72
